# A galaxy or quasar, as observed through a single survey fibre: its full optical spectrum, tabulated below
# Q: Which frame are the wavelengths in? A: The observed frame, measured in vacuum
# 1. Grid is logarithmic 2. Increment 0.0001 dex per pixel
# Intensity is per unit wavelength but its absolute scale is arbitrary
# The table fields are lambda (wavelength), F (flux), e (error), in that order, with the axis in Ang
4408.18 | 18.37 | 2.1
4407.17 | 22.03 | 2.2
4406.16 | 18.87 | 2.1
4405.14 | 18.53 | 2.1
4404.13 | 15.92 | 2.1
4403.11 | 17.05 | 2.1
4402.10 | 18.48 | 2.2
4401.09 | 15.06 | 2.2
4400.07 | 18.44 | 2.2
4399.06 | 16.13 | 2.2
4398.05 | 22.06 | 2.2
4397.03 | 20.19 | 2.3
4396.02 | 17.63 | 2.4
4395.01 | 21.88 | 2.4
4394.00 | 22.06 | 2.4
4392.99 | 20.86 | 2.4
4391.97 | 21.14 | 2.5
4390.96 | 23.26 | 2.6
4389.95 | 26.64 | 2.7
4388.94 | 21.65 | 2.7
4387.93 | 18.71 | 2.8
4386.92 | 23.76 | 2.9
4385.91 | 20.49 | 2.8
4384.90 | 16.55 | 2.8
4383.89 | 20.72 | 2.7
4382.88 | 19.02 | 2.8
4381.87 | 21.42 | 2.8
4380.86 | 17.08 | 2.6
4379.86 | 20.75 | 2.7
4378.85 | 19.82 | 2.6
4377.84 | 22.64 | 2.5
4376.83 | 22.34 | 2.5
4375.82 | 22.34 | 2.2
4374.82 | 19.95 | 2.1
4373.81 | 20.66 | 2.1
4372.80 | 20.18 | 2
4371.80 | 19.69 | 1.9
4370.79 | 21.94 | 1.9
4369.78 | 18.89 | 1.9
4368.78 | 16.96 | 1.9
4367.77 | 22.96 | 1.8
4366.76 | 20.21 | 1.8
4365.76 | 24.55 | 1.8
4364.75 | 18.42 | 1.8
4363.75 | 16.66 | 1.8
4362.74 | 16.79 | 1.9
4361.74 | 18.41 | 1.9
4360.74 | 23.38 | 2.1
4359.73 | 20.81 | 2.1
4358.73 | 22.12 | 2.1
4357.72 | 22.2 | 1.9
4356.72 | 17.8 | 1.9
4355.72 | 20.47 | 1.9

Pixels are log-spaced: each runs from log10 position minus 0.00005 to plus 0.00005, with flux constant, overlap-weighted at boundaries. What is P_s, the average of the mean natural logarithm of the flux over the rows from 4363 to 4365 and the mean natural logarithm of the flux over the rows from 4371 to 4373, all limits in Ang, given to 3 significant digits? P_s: 2.93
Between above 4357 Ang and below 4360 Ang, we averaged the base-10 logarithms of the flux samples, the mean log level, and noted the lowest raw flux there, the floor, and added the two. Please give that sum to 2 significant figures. 22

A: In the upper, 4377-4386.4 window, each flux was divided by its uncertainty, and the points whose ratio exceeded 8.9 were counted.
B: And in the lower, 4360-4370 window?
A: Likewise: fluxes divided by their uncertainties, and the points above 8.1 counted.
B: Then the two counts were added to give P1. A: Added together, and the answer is 11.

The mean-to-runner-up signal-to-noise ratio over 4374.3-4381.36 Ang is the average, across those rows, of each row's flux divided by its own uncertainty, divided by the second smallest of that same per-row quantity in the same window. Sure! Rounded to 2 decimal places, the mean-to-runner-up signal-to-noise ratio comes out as 1.12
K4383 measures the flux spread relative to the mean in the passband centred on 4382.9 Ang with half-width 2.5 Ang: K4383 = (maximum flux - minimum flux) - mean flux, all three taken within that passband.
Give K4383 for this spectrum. -14.1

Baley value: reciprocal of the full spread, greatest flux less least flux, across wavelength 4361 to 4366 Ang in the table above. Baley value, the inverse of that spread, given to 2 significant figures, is 0.13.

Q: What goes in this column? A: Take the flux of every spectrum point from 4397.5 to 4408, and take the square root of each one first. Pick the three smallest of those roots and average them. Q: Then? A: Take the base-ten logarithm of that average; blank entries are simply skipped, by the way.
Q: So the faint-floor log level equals 0.598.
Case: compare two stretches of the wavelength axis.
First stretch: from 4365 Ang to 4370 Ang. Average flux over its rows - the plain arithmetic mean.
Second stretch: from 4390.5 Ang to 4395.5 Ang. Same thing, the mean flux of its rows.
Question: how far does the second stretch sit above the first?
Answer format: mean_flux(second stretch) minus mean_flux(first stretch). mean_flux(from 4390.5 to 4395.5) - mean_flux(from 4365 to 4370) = 1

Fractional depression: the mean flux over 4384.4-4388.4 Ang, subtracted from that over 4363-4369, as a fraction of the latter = 0.00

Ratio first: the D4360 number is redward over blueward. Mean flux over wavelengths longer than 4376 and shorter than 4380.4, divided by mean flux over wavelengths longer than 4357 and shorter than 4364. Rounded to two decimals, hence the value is 1.07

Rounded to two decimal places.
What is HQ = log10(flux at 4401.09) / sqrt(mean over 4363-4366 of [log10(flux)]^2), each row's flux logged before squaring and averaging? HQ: 0.91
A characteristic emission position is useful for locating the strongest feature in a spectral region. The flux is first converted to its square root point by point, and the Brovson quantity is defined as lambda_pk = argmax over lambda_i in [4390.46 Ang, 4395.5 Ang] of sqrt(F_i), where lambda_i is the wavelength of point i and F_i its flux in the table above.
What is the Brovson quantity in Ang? 4390.96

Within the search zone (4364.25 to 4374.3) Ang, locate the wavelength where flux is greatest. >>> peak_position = 4365.76 Ang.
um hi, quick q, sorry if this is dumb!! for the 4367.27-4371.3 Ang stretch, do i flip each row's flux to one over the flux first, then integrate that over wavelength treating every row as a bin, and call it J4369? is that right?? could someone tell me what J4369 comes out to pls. 0.20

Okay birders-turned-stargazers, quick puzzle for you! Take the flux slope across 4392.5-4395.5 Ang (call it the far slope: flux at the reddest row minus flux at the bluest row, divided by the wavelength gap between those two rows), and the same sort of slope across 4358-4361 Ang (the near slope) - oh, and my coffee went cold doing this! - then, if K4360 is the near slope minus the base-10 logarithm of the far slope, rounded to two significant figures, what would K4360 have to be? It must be 0.92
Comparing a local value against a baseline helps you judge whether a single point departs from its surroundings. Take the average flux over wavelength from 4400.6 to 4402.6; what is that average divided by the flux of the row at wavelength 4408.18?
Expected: 0.91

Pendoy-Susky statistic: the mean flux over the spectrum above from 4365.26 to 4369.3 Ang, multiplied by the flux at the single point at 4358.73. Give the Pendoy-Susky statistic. 468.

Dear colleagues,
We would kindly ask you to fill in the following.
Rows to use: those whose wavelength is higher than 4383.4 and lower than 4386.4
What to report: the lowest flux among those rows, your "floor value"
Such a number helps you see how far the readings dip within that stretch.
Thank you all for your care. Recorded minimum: 16.55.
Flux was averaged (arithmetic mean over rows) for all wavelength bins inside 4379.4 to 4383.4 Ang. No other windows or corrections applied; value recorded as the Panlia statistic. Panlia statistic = 19.6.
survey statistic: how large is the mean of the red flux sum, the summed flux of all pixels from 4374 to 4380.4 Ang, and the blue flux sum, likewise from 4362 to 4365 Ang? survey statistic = 90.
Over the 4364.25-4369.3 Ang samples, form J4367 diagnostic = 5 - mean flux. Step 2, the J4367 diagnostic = -15.6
